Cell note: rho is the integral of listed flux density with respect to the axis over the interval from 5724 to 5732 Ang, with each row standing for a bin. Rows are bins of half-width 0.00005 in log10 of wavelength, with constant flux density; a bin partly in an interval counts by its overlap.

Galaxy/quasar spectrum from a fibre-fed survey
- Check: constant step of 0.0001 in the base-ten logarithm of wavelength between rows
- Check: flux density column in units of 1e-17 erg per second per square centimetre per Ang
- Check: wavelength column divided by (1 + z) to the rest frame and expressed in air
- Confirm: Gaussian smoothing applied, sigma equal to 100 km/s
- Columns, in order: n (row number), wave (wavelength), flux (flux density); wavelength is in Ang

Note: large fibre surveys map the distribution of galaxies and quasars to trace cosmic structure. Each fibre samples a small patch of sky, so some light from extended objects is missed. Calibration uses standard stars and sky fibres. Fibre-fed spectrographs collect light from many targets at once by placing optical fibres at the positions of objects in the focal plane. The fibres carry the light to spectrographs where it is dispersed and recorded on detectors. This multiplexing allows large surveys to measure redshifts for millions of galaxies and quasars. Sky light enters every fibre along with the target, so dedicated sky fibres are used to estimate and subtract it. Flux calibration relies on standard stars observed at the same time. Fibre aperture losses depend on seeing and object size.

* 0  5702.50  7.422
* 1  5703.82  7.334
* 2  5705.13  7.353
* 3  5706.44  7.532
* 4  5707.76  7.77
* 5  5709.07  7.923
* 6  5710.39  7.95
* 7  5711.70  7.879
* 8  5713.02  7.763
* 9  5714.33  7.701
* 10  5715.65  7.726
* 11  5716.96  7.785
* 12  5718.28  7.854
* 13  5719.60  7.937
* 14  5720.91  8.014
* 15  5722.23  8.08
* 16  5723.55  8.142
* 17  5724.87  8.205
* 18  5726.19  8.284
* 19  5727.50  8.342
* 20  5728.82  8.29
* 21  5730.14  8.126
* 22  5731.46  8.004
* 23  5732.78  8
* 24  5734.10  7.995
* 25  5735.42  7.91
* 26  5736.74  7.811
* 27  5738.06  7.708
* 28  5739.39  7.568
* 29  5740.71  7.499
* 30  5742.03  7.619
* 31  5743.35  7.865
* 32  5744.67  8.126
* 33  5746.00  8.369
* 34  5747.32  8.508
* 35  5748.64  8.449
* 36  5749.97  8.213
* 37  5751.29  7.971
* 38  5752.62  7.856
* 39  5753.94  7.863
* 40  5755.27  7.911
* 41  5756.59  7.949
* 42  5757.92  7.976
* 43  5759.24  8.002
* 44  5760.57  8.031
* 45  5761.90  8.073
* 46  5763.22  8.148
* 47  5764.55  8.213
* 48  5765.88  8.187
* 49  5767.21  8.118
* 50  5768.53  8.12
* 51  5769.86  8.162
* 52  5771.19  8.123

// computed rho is 66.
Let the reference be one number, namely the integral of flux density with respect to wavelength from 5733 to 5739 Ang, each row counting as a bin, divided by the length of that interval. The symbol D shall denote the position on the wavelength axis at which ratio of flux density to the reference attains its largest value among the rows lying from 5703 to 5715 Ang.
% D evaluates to 5710.39 Ang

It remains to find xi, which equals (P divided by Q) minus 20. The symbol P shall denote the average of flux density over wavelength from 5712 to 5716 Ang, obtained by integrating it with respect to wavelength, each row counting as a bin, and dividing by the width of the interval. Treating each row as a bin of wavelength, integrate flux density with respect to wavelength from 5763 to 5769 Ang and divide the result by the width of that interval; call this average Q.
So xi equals -19.1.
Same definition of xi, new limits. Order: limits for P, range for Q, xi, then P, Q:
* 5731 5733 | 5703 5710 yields -18.9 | 8.00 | 7.59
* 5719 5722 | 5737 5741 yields -18.9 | 8.00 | 7.61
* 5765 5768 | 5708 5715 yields -19.0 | 8.16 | 7.84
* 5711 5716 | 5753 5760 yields -19.0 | 7.77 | 7.94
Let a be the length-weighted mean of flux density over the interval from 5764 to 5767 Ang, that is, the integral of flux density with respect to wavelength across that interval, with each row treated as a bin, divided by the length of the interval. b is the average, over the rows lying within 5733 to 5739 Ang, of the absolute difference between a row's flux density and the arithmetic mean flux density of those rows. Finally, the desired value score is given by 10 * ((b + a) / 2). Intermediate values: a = 8.17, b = 0.10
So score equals 41.4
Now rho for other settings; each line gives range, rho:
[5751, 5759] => 63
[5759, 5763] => 32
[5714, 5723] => 71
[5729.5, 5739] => 75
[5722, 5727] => 41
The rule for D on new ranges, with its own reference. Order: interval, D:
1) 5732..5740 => 5732.78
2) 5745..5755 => 5747.32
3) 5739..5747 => 5746.00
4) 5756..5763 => 5761.90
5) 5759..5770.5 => 5764.55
